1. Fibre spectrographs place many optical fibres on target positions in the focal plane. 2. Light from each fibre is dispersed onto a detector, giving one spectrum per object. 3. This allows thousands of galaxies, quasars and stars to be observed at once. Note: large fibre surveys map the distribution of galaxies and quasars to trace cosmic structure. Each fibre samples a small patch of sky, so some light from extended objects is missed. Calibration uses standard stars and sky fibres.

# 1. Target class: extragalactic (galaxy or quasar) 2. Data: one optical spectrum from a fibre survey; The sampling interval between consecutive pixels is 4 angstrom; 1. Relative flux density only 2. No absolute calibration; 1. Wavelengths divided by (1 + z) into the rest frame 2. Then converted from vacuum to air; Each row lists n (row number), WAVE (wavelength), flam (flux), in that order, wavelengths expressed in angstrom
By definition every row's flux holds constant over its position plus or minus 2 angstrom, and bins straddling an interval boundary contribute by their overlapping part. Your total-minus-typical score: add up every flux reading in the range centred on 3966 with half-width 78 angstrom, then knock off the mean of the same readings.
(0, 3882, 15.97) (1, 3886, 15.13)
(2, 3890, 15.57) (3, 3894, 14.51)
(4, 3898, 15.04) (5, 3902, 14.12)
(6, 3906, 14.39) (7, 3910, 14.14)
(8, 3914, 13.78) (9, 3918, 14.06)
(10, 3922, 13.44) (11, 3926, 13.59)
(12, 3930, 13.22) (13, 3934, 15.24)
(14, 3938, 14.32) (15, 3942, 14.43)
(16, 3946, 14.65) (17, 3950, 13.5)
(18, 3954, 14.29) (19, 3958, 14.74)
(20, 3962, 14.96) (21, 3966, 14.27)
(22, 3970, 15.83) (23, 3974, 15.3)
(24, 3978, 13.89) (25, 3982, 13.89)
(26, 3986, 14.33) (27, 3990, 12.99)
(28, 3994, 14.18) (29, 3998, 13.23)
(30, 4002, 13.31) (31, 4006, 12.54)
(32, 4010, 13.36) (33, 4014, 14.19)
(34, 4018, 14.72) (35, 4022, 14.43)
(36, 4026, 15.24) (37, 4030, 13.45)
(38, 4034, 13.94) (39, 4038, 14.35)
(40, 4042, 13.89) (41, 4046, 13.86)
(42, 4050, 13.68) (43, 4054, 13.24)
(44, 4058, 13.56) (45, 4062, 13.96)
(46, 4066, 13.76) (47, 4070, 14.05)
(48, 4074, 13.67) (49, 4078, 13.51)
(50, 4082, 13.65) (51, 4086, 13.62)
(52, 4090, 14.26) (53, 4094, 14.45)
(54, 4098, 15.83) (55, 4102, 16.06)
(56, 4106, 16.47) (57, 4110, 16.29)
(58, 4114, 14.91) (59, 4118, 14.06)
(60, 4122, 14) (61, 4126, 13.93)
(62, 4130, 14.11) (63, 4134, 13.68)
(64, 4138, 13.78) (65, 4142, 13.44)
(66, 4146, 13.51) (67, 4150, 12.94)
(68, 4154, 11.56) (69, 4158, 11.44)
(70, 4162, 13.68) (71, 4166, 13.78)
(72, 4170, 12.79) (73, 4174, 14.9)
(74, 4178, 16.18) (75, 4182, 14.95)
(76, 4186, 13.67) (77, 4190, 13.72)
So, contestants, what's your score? 539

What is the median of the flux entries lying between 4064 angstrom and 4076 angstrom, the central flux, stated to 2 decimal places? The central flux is 13.76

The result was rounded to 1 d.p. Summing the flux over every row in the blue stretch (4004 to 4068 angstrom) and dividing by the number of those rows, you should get 13.9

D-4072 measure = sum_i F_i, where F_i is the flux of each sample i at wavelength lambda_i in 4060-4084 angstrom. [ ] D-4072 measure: 82.6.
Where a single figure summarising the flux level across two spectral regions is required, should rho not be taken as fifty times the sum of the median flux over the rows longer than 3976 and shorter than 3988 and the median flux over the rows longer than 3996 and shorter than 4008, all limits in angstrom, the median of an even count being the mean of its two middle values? 1356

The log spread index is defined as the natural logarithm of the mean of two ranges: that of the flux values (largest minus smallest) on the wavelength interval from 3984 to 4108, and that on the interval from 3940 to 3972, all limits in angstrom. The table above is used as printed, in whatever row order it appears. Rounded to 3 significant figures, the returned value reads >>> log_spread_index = 1.14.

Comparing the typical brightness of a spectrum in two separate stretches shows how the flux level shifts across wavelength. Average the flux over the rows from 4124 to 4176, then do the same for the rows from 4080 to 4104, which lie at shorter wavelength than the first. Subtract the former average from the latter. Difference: 1.3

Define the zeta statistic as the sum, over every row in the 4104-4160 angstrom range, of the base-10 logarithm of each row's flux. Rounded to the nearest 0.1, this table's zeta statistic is 16.0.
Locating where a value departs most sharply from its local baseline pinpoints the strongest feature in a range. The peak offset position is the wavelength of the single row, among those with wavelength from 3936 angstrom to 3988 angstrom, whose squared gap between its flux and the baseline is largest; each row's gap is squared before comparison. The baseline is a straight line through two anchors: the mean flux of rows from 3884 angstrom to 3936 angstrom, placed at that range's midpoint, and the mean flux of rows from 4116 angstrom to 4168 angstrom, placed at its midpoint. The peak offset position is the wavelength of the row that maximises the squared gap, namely 3970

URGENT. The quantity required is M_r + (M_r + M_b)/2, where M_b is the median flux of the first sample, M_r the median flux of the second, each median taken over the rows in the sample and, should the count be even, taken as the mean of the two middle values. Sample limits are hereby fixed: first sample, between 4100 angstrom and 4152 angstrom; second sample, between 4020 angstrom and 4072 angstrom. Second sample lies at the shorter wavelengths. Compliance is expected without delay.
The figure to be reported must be 27.8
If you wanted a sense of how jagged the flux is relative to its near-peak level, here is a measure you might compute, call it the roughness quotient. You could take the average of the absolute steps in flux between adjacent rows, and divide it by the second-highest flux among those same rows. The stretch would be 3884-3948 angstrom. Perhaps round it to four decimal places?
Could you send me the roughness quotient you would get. 0.0373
